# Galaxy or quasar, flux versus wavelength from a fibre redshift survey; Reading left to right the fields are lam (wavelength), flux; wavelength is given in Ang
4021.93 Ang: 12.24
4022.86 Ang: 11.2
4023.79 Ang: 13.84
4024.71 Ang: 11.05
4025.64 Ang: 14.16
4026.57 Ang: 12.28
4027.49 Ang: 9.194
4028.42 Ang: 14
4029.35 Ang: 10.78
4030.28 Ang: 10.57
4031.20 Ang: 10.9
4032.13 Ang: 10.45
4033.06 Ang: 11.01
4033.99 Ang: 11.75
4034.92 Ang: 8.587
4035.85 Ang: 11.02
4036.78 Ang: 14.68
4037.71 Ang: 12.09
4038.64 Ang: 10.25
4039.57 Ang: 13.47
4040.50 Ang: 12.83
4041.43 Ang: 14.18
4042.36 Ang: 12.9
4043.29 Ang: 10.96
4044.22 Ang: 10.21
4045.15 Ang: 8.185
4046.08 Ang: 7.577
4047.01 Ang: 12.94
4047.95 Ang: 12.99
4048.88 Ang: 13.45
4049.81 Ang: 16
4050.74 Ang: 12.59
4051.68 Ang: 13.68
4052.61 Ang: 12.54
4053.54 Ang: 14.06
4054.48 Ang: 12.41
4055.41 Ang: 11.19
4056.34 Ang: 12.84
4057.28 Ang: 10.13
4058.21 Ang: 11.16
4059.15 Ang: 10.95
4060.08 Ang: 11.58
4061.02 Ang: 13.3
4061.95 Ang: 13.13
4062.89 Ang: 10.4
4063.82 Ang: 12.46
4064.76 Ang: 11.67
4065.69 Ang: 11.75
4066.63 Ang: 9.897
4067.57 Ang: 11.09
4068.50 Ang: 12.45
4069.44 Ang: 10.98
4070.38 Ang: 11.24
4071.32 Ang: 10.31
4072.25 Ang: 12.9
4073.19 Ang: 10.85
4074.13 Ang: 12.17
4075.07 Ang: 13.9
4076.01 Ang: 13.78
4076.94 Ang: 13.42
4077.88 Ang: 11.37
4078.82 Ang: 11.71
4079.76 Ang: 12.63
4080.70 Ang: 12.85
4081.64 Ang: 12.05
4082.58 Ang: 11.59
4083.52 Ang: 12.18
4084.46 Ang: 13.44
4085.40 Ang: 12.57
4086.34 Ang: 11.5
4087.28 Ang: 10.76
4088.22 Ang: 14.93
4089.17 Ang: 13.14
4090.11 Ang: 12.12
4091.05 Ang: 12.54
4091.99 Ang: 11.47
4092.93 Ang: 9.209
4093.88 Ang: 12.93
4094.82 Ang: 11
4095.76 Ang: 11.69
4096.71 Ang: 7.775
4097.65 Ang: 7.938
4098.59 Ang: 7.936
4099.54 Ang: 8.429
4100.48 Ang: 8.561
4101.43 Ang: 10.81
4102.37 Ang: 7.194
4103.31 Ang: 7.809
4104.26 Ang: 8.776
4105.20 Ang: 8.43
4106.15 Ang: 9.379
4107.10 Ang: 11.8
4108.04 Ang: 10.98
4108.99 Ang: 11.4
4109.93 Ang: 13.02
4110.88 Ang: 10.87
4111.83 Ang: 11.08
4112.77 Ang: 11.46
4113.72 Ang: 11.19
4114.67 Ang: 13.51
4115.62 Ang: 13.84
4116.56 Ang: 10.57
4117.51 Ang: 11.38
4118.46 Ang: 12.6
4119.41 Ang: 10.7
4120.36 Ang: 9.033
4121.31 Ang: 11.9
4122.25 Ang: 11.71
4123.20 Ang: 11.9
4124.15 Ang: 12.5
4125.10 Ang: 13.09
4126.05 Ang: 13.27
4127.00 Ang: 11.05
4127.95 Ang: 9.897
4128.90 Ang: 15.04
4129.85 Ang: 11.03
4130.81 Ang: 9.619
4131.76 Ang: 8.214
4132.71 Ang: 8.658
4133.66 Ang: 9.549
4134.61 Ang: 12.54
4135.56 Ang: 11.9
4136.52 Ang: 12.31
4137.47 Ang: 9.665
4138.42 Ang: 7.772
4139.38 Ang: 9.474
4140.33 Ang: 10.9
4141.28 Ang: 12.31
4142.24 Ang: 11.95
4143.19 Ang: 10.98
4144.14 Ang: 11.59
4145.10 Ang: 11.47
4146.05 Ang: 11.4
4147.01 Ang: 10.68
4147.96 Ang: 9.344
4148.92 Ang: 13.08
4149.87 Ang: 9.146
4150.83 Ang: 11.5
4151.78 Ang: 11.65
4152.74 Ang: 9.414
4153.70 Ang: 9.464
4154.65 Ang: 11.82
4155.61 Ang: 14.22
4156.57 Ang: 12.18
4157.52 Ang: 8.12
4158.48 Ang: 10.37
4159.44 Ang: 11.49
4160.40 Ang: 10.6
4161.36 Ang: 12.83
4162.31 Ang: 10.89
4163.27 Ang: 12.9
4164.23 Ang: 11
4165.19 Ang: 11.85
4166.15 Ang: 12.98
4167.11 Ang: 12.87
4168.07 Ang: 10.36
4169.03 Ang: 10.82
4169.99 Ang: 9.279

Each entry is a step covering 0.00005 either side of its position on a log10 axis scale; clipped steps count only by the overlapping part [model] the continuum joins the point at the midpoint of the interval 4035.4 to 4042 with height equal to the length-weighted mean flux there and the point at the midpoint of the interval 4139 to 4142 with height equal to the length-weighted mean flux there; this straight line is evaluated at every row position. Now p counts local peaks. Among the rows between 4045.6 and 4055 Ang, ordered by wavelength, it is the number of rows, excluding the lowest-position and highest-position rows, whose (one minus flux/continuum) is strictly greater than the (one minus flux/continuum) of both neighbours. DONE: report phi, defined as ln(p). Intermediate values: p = 2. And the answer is 0.7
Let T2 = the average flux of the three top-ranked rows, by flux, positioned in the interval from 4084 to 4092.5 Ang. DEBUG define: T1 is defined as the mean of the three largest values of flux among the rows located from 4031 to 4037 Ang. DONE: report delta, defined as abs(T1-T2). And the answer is 1.4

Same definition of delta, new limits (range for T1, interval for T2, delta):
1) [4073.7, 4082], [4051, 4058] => 0.2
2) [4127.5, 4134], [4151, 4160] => 0.8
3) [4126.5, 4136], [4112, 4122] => 0.2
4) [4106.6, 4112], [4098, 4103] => 2.8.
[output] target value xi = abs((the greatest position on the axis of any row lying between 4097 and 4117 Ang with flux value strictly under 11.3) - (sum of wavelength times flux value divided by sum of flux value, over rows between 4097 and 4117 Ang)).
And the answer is 8.6 Ang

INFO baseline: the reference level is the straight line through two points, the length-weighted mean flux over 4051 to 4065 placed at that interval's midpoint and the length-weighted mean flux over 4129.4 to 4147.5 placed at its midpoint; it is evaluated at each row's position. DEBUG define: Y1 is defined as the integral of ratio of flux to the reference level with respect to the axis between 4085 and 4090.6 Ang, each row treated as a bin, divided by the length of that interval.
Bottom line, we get 1.08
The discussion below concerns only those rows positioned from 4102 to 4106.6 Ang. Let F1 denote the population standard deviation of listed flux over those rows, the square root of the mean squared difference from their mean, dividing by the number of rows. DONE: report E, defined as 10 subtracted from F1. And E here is -9.2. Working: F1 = 0.8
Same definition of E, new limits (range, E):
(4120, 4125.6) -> -8.7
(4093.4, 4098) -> -7.9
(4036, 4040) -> -8.4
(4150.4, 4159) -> -8.3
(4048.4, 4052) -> -8.7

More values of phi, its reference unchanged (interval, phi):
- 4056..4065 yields 1.1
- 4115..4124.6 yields 1.1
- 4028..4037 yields 1.1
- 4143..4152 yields 0.7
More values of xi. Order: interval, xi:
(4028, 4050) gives 6.8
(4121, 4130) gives 4.3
